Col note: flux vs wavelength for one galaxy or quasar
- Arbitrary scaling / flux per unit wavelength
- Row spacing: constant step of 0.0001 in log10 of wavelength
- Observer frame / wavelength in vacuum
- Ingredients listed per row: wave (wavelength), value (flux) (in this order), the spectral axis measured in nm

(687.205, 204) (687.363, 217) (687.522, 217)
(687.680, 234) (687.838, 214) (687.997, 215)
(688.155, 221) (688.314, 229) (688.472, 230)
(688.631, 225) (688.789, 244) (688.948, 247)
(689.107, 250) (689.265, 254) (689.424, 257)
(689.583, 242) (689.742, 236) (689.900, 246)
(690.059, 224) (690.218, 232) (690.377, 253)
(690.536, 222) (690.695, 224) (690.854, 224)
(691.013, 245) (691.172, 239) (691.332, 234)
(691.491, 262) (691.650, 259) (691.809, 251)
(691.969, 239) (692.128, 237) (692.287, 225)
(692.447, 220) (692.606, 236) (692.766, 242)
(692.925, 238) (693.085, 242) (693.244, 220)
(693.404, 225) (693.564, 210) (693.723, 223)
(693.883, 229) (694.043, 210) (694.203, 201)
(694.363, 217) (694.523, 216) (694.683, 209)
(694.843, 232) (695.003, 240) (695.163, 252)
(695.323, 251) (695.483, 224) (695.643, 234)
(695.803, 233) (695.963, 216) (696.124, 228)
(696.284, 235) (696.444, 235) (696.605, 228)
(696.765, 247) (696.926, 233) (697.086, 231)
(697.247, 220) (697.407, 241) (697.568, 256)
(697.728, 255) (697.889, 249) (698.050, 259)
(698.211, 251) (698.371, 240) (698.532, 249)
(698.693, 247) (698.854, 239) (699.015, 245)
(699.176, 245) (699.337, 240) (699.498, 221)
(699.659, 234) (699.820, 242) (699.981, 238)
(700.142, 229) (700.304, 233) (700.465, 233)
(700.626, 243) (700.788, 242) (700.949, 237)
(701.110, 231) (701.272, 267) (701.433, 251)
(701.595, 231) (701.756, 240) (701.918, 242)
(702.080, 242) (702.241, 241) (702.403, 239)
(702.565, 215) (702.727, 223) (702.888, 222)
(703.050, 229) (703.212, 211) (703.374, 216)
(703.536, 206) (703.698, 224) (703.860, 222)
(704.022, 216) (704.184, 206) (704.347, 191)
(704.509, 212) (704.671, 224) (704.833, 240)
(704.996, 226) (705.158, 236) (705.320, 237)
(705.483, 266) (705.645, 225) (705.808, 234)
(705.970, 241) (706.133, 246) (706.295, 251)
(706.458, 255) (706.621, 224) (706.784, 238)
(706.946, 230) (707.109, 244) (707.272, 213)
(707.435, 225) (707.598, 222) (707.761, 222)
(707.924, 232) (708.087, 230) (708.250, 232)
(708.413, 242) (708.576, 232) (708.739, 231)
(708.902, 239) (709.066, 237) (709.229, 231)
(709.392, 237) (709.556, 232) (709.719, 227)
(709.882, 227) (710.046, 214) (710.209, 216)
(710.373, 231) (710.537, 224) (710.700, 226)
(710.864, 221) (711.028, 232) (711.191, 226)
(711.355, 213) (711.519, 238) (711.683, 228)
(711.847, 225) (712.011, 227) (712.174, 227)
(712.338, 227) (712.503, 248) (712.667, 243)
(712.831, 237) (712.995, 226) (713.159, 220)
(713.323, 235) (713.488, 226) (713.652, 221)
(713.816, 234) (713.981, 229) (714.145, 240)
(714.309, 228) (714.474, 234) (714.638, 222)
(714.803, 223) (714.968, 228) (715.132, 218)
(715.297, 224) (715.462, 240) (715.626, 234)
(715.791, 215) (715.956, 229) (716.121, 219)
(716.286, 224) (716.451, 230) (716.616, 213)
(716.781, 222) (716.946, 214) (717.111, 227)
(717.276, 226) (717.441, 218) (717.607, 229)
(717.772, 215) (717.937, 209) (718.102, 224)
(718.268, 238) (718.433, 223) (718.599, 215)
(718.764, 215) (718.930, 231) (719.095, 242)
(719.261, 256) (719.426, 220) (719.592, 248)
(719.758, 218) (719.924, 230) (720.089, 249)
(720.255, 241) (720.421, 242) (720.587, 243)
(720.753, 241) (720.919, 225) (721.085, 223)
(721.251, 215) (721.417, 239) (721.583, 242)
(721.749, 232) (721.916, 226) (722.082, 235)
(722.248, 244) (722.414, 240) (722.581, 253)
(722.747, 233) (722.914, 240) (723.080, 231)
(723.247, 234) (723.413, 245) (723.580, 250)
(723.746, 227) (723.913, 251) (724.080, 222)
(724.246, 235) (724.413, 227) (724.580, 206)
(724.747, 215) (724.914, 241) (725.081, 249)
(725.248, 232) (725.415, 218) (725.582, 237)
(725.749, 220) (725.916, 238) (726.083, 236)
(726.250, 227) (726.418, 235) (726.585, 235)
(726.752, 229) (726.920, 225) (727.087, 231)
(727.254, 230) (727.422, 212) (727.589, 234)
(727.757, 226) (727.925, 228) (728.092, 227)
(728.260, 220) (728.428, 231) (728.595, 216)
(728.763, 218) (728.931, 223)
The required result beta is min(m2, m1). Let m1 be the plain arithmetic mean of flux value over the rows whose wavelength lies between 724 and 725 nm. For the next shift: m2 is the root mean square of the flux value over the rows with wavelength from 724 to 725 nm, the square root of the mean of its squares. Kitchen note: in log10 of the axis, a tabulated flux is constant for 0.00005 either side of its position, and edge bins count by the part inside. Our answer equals 224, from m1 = 224.3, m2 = 225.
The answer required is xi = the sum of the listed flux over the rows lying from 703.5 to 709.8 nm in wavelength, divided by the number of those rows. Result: 230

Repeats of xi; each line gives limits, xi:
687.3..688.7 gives 222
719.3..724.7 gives 235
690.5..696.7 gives 231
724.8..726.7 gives 233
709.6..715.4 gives 228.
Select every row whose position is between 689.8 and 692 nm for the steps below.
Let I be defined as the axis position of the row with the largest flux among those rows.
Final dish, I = 691.491 nm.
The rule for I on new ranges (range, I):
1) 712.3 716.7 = 712.503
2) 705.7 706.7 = 706.458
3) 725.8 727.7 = 725.916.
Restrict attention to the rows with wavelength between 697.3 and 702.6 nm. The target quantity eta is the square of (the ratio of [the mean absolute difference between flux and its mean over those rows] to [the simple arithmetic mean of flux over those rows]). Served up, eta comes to 0.0009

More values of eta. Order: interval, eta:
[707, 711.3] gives 0.0007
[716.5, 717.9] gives 0.0006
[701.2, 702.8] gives 0.0016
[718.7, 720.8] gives 0.0020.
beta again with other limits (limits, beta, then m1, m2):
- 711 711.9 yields 227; 227.0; 227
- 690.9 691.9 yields 248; 248.3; 249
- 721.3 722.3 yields 236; 236.3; 236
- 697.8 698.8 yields 249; 249.2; 249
